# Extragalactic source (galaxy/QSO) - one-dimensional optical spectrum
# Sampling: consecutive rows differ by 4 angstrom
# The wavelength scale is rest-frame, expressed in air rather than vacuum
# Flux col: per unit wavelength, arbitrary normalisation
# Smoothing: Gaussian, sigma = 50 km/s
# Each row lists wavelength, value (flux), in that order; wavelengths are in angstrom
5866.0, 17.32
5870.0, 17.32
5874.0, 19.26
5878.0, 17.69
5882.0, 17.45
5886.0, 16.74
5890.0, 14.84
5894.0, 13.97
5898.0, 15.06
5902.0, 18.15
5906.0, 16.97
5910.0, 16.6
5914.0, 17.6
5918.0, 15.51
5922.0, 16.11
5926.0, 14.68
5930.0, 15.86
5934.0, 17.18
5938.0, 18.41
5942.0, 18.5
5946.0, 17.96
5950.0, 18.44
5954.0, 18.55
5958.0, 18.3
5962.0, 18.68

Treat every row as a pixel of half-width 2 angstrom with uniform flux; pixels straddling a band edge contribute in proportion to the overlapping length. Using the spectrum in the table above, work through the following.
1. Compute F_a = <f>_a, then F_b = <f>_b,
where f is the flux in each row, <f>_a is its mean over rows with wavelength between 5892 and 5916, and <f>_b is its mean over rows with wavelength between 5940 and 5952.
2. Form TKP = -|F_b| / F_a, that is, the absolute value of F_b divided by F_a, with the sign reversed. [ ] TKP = -1.12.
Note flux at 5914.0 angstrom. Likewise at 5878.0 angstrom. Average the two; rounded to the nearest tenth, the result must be 17.6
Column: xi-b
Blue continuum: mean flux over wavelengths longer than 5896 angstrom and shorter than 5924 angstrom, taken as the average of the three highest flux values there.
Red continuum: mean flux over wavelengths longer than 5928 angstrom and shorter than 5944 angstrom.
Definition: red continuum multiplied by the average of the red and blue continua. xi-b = 307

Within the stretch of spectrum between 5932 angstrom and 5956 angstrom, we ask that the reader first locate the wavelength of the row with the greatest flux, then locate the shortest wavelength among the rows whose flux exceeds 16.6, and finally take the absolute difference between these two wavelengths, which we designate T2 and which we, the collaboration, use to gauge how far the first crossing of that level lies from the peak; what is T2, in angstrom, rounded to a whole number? 20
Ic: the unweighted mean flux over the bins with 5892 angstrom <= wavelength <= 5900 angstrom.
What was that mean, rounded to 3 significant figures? 14.5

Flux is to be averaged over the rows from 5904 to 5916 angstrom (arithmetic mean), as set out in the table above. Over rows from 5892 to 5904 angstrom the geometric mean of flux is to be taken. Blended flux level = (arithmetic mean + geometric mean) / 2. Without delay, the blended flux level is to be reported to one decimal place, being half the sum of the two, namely 16.3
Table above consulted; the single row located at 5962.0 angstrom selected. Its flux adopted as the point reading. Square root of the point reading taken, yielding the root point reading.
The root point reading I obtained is 4.32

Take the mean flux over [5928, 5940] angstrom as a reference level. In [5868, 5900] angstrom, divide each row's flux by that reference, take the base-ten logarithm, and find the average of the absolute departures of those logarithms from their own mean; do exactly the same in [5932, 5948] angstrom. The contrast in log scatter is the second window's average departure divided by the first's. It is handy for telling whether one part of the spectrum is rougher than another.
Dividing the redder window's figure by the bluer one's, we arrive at 0.3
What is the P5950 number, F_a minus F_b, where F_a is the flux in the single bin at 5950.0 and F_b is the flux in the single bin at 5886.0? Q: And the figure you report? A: 1.7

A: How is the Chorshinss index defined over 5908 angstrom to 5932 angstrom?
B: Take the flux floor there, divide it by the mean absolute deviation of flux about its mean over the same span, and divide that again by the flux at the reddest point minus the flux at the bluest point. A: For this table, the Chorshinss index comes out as -28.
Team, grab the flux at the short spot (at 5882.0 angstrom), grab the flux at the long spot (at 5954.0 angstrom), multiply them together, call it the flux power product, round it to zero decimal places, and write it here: 324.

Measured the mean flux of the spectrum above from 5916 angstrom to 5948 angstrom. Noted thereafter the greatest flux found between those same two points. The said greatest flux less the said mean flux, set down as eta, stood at 1.72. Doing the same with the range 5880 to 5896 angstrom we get 1.70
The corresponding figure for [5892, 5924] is 1.90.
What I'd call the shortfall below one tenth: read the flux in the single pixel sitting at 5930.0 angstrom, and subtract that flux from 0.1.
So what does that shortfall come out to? -15.8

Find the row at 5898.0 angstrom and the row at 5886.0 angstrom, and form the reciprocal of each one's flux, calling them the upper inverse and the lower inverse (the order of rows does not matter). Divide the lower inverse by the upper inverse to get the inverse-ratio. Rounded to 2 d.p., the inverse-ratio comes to 0.90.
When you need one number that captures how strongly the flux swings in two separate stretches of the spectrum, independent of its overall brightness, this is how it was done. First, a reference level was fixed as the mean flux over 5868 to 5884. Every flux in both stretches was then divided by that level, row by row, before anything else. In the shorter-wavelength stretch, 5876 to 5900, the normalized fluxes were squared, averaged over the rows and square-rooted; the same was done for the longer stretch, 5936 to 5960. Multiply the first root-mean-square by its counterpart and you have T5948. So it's 0.91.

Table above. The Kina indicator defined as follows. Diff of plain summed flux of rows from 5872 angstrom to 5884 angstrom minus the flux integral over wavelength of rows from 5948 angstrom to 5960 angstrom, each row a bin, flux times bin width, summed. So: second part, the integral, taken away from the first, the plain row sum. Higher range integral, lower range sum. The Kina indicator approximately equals -167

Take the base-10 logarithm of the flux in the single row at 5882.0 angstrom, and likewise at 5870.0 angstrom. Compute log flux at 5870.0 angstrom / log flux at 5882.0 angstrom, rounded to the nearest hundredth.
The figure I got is 1.00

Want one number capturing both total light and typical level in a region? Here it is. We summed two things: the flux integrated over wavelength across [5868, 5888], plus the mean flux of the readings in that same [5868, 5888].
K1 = 372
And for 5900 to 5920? 356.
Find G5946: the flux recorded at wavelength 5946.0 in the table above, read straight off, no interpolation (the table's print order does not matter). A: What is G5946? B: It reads 17.96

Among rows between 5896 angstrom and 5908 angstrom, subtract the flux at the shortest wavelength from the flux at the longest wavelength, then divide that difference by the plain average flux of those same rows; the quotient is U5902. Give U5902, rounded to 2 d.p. 0.11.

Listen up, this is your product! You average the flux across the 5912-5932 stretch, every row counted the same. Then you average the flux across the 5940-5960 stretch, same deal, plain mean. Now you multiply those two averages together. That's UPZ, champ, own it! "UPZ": 293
